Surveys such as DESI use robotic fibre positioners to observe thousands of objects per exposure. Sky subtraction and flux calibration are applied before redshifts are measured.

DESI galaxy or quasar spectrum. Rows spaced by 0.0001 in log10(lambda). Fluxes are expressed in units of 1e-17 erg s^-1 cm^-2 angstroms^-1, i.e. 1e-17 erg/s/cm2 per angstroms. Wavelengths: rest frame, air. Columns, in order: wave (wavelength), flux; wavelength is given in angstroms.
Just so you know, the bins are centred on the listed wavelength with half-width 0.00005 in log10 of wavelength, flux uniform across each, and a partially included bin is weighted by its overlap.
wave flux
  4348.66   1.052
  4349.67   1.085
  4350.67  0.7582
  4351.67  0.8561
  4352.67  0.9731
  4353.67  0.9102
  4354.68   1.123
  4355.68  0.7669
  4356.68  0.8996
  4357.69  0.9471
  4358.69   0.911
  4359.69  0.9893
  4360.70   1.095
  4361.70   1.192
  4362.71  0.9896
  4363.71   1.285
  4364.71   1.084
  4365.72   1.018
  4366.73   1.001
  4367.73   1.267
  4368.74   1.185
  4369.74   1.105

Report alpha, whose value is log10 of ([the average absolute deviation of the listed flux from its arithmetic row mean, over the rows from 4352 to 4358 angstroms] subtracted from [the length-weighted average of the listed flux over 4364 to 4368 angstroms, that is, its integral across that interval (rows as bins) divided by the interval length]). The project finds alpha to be 0.01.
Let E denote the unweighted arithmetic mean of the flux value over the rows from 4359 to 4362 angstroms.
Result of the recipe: 1.09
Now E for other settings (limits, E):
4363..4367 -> 1.10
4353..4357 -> 0.92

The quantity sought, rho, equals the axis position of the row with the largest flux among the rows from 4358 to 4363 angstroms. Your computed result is 4361.70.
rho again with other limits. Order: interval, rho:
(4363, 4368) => 4363.71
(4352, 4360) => 4354.68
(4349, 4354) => 4349.67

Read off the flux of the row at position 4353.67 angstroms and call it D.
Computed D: 0.9102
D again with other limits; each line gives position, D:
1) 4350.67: 0.7582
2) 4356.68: 0.8996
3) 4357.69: 0.9471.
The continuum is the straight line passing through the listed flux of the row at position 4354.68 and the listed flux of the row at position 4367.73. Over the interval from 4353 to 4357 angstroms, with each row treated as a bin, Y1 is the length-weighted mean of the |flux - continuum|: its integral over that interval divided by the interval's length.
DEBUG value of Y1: 0.20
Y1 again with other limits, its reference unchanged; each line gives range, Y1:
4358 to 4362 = 0.15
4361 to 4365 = 0.11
